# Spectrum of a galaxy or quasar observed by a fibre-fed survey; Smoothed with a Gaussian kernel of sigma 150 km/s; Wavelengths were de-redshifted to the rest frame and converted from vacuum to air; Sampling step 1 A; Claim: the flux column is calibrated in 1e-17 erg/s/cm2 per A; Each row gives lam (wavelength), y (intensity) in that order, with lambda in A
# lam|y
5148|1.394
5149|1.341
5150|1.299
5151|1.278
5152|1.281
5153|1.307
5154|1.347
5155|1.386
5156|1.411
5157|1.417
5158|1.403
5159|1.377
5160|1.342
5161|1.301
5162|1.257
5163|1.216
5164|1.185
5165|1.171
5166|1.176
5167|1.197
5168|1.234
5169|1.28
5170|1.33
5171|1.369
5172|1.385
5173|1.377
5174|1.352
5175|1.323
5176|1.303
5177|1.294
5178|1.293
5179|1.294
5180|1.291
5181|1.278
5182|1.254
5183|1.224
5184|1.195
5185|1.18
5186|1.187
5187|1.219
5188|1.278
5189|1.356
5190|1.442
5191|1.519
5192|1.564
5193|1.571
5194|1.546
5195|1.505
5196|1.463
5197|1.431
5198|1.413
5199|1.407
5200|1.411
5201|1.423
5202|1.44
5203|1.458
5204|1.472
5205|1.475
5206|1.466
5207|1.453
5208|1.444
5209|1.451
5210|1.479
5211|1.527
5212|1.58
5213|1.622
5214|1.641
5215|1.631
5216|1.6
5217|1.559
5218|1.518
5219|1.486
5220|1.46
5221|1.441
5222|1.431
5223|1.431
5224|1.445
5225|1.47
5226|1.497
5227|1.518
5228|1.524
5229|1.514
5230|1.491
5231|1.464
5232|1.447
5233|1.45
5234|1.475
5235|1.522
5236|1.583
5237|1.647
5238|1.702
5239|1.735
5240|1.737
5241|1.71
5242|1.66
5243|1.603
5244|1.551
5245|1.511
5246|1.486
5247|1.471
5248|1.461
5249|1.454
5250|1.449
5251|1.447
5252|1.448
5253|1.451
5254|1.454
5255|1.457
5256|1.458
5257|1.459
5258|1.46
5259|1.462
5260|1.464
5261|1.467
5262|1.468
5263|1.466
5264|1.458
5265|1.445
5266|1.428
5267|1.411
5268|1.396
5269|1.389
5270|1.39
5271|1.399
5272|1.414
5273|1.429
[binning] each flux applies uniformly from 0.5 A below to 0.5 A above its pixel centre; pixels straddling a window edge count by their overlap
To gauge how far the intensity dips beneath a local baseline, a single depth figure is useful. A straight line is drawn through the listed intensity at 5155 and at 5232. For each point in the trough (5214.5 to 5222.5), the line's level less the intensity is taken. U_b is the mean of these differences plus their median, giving -0.15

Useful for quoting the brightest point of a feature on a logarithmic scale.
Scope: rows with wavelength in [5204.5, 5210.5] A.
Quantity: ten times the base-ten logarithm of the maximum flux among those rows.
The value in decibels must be 1.7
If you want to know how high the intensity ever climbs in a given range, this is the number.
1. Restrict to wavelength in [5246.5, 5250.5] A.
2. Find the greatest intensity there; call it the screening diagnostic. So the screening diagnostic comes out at 1.471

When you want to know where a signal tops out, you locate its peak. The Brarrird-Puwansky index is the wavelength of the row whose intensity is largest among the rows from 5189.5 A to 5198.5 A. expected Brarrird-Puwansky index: 5193 A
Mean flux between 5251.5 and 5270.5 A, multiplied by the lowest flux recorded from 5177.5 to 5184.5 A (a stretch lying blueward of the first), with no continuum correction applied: 1.73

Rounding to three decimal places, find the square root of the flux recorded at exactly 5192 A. 1.251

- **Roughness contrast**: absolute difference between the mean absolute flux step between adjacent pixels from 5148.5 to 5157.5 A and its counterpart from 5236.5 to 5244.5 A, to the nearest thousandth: 0.014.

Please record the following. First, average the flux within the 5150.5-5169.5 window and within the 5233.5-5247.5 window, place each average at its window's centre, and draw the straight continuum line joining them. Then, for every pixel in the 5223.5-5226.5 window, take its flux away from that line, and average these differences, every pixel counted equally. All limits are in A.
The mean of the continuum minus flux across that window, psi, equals 0.07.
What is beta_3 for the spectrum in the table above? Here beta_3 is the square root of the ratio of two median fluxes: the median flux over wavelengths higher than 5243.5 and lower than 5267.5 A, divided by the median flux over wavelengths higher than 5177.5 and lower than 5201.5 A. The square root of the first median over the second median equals 1.027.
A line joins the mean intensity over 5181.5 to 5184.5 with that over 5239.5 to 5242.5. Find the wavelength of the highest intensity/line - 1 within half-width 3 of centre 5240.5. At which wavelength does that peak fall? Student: 5239 A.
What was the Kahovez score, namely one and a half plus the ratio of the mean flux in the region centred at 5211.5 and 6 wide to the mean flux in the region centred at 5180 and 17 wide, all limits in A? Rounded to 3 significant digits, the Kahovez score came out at 2.71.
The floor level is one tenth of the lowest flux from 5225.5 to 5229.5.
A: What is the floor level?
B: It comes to 0.1497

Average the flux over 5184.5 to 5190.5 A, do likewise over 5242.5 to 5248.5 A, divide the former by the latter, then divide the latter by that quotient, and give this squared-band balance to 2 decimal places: 1.79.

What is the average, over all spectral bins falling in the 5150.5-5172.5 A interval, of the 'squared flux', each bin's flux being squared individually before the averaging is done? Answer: 1.7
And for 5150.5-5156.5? 1.8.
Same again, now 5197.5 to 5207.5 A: 2.1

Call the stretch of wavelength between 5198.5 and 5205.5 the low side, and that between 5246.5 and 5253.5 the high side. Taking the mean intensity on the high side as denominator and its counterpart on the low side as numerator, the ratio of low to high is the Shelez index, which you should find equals 0.99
